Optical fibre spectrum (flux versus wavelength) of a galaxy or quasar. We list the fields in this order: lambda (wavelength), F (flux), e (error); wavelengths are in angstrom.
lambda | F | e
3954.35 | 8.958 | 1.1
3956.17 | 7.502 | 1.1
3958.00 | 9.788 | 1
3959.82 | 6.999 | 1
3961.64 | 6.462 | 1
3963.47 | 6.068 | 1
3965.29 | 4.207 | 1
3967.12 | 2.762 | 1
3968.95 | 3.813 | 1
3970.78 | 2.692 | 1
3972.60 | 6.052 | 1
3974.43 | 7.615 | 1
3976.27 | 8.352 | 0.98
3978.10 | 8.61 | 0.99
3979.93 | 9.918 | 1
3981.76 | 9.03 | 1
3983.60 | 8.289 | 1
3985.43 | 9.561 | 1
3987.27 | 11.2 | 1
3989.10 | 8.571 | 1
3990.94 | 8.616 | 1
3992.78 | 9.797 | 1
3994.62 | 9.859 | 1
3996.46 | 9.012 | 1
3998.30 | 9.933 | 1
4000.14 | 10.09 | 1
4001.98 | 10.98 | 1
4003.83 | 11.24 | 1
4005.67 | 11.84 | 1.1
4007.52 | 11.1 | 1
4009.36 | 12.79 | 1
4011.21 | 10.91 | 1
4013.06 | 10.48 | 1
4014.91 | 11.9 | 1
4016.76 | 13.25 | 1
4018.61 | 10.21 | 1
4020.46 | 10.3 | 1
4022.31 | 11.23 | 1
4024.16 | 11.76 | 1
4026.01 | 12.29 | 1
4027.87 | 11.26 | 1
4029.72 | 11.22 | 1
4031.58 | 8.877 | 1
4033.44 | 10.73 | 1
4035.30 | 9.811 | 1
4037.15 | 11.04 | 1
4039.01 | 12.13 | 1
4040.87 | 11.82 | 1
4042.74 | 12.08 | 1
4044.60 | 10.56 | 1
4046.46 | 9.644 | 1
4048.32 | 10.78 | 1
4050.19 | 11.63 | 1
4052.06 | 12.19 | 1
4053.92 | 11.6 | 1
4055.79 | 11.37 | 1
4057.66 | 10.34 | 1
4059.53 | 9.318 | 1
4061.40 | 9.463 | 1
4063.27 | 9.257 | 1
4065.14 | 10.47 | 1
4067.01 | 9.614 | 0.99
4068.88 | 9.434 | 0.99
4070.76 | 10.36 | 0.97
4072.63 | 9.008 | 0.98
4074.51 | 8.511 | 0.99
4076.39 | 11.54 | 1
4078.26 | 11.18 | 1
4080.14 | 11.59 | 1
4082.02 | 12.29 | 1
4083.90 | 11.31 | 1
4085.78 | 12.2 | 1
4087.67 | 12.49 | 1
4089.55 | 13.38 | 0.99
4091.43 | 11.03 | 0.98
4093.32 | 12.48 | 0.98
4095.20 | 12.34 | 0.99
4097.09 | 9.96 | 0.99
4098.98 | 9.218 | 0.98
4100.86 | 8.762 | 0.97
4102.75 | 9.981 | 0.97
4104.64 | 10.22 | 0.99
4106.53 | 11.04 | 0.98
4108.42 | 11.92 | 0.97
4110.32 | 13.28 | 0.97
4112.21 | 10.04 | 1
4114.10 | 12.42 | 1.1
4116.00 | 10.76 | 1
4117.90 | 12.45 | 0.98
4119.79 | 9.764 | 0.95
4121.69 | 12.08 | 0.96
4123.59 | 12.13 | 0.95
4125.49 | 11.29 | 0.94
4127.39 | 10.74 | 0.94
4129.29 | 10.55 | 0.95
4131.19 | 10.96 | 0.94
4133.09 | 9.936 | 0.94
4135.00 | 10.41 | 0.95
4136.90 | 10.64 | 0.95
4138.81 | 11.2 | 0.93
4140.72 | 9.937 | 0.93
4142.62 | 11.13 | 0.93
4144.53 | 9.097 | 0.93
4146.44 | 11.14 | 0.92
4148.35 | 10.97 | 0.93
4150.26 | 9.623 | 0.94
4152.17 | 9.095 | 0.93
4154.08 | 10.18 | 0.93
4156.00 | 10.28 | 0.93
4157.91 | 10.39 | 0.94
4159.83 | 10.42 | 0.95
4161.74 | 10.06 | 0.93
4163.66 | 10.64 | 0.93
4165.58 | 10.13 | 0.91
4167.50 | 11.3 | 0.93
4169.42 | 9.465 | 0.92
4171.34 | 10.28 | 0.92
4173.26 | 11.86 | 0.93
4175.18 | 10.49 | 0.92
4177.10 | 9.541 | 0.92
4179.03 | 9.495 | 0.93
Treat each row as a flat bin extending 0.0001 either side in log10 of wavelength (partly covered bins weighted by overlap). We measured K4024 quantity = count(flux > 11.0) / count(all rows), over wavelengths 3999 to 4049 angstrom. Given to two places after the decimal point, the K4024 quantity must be 0.56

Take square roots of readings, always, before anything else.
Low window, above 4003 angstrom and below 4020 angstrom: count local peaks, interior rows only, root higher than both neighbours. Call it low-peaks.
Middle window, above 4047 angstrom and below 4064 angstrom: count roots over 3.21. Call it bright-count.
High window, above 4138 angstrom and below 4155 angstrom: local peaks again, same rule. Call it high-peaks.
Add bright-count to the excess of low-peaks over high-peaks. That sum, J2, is 7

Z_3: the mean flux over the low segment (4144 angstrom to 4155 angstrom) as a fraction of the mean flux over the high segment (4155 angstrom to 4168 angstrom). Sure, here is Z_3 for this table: 0.96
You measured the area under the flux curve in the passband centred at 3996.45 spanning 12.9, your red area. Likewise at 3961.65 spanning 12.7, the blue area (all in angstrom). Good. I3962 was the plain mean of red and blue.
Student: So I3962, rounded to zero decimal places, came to 103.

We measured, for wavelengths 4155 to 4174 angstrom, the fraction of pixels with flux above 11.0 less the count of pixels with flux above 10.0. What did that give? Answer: -8.8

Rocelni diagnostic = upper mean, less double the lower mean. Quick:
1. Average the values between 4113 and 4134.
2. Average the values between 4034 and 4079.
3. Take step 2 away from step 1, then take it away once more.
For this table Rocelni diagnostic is -10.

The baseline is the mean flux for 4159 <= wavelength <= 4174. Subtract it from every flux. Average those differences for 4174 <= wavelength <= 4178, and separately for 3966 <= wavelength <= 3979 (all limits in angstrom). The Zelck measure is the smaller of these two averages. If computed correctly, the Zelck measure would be -4.8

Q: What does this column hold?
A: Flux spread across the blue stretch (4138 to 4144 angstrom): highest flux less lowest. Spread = 1.26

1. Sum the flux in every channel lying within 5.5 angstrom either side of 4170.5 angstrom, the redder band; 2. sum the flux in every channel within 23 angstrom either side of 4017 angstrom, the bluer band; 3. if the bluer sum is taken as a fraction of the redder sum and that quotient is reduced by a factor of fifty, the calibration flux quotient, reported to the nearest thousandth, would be 0.086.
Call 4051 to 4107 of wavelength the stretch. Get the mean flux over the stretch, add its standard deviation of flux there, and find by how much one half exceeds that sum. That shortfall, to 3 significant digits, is -11.5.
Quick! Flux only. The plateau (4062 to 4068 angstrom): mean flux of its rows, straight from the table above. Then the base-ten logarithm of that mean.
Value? 0.99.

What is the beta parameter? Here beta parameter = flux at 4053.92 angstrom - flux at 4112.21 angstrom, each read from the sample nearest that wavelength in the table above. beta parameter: 2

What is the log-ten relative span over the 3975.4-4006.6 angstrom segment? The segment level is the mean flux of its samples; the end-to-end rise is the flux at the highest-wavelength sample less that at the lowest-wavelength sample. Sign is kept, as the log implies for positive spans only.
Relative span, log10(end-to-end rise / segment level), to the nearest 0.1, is -0.4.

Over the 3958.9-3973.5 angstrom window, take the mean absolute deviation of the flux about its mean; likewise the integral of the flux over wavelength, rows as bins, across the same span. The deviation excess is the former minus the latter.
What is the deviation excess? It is -70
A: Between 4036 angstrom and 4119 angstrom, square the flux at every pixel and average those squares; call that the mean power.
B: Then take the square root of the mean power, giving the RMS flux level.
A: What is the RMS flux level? 11.0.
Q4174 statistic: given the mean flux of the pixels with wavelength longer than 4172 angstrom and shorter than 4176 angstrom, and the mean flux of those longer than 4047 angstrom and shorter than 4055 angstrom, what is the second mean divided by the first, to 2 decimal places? 1.03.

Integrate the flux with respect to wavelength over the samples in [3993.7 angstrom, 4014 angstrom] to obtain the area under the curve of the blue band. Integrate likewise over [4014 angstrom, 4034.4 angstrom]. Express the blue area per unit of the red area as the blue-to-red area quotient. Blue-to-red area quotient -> 0.96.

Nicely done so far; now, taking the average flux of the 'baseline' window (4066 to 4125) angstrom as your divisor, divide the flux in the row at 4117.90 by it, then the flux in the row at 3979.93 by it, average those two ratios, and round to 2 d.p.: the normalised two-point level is 1.01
